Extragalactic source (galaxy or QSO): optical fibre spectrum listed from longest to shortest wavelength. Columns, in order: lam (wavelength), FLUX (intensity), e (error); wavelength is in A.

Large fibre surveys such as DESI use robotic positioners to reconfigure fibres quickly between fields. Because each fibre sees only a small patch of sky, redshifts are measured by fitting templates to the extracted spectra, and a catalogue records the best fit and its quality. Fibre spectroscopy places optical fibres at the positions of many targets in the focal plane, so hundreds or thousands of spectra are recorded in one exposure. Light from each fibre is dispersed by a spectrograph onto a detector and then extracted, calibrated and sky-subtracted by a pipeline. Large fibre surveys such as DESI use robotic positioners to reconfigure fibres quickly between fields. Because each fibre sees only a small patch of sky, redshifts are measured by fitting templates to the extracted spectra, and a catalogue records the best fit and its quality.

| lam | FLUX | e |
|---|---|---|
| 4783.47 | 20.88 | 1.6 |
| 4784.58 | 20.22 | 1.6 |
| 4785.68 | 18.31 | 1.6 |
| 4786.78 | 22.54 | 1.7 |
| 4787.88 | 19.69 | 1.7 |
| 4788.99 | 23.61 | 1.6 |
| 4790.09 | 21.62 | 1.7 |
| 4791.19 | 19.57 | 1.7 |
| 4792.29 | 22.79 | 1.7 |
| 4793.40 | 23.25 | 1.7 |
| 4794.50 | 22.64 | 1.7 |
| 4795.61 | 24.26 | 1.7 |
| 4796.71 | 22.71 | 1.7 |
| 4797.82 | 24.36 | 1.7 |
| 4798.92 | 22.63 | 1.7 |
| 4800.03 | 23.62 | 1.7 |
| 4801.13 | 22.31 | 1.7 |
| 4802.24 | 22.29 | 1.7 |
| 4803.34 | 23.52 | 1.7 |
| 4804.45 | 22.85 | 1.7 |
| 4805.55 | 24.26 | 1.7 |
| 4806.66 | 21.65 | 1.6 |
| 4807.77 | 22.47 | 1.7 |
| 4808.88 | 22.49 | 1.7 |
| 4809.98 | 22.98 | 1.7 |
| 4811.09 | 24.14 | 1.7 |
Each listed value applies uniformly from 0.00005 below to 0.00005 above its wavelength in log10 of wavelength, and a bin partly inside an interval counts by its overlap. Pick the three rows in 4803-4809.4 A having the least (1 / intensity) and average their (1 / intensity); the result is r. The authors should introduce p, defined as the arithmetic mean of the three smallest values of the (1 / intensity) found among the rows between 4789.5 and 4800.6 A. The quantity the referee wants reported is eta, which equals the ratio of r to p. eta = 1.02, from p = 0.0415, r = 0.0425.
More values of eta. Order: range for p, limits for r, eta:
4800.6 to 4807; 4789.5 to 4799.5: 0.98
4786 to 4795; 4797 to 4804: 0.97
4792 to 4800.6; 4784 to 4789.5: 1.09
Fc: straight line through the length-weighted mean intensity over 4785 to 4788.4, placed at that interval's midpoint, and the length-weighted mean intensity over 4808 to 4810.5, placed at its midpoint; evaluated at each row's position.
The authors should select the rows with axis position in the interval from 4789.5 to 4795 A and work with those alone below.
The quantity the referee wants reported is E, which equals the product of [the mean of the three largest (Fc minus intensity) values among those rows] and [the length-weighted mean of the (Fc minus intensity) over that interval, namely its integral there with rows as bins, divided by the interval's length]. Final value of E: 0.5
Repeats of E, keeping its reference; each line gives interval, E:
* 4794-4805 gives 0.7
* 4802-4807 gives 0.0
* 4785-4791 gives -0.3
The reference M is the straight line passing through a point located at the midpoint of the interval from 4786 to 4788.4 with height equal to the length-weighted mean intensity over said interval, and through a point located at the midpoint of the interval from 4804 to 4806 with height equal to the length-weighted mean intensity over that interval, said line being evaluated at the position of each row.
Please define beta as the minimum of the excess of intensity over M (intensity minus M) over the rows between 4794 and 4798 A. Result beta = 0.4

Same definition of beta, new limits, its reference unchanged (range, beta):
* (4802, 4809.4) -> -2.2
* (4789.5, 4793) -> -1.9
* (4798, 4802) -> -0.7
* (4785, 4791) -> -2.4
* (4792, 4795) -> 0.6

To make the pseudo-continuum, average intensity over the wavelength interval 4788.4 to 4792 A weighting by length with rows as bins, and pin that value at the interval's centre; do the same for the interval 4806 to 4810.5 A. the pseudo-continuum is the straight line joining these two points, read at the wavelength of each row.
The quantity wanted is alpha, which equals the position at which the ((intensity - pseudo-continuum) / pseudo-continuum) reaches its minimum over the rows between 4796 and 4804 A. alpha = 4802.24 A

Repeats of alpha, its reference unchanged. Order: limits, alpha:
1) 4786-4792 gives 4791.19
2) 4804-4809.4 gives 4806.66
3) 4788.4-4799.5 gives 4791.19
